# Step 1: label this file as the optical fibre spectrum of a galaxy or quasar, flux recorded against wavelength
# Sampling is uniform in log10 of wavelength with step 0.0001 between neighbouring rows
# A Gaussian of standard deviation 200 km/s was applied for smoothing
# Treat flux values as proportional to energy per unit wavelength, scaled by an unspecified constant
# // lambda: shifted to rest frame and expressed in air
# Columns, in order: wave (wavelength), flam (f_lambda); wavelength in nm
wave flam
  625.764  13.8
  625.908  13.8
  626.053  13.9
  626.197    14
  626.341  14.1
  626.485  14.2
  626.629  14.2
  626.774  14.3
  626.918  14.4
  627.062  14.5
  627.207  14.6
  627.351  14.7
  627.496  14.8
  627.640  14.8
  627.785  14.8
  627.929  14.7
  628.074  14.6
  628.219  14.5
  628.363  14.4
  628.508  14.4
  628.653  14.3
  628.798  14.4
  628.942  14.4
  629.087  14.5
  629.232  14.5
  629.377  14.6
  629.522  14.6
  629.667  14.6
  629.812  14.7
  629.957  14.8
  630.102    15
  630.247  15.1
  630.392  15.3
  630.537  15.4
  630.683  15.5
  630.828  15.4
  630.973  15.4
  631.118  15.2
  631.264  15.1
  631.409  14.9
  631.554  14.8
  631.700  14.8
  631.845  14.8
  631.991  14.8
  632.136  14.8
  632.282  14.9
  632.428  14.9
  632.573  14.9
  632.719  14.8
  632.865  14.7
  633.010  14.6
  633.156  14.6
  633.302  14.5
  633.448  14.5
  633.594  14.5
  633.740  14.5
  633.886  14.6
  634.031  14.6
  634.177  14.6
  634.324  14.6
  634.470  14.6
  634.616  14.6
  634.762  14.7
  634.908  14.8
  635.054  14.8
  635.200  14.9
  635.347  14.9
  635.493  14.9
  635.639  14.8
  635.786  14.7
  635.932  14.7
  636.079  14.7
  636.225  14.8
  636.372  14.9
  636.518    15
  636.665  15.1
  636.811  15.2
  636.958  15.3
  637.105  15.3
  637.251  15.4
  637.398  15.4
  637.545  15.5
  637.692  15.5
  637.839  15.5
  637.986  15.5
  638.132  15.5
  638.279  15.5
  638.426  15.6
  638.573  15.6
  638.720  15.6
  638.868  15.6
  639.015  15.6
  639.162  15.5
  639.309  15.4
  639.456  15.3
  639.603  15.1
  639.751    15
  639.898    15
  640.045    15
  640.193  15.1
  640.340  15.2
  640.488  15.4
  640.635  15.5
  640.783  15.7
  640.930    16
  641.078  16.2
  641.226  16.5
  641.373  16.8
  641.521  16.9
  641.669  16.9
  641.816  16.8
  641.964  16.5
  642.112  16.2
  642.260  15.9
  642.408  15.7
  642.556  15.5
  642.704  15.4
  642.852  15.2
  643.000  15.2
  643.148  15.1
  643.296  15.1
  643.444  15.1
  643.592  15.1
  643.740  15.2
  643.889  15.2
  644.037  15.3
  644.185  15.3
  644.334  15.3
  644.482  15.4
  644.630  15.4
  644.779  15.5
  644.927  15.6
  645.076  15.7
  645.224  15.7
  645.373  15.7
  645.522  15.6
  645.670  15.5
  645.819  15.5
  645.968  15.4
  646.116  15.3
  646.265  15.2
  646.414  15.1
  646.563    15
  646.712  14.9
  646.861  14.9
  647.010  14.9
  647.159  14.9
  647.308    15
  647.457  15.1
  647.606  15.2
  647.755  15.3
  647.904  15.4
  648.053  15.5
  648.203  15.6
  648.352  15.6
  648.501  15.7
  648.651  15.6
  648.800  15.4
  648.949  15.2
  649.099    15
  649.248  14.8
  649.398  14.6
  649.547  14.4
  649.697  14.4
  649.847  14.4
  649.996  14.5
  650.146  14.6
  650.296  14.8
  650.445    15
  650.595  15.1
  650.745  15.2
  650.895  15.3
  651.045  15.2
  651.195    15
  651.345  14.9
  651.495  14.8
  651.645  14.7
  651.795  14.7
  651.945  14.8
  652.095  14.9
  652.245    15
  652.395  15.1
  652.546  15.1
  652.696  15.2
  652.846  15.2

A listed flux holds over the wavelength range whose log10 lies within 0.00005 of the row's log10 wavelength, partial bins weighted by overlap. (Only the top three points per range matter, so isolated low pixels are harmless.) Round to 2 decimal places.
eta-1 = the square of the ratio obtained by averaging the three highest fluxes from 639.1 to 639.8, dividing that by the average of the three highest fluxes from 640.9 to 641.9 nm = 0.83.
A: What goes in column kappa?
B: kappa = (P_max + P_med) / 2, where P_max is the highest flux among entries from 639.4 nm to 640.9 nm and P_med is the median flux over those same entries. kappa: 15.4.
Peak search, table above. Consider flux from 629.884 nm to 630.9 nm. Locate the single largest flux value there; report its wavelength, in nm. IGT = 630.683 nm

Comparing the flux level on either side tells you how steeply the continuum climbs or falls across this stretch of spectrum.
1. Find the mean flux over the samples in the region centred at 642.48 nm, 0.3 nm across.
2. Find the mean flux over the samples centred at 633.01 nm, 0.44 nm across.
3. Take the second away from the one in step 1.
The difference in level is 1.0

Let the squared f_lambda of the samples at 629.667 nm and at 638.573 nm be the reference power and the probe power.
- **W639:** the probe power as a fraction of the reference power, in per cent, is 114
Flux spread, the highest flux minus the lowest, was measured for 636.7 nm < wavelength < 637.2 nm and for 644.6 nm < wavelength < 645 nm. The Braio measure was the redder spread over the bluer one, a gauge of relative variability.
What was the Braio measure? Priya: 2.0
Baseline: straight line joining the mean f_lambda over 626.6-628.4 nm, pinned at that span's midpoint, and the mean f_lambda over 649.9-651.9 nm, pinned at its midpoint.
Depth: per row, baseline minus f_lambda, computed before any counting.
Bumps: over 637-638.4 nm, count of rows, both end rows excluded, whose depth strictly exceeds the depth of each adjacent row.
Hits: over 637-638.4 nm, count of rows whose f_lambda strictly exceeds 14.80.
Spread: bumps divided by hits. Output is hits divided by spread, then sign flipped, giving -81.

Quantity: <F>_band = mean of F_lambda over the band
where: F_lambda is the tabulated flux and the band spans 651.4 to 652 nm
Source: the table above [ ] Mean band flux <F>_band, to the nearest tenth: 14.8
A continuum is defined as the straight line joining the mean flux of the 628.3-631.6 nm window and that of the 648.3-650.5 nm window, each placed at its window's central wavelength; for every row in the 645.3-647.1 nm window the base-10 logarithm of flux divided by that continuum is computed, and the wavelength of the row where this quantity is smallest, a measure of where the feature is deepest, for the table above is 647.010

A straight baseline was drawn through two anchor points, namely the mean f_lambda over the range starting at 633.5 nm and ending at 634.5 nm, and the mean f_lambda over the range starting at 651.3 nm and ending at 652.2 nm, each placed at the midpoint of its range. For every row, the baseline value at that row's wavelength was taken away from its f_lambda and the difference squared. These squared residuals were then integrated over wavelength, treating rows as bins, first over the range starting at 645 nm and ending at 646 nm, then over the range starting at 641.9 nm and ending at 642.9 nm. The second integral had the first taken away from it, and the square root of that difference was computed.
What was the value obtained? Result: 0.8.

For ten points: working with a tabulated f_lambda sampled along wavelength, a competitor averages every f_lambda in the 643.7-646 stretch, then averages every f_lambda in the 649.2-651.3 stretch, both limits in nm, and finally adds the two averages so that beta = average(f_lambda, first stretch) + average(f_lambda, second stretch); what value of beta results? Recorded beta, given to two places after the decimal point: 30.26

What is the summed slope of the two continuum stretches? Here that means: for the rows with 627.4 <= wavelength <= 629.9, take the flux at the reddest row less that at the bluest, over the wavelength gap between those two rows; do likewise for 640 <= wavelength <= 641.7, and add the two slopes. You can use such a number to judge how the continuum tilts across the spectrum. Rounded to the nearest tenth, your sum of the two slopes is 1.1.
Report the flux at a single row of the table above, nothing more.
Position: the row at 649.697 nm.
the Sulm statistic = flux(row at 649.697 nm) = 14.4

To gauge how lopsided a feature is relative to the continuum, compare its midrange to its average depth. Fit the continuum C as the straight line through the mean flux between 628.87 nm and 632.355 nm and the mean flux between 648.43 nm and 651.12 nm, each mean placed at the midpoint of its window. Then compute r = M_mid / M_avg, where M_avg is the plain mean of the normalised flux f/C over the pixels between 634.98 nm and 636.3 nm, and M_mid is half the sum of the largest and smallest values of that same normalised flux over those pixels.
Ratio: 1.000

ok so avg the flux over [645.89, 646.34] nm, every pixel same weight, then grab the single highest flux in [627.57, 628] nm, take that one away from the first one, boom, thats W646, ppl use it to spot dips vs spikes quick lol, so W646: 0.50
